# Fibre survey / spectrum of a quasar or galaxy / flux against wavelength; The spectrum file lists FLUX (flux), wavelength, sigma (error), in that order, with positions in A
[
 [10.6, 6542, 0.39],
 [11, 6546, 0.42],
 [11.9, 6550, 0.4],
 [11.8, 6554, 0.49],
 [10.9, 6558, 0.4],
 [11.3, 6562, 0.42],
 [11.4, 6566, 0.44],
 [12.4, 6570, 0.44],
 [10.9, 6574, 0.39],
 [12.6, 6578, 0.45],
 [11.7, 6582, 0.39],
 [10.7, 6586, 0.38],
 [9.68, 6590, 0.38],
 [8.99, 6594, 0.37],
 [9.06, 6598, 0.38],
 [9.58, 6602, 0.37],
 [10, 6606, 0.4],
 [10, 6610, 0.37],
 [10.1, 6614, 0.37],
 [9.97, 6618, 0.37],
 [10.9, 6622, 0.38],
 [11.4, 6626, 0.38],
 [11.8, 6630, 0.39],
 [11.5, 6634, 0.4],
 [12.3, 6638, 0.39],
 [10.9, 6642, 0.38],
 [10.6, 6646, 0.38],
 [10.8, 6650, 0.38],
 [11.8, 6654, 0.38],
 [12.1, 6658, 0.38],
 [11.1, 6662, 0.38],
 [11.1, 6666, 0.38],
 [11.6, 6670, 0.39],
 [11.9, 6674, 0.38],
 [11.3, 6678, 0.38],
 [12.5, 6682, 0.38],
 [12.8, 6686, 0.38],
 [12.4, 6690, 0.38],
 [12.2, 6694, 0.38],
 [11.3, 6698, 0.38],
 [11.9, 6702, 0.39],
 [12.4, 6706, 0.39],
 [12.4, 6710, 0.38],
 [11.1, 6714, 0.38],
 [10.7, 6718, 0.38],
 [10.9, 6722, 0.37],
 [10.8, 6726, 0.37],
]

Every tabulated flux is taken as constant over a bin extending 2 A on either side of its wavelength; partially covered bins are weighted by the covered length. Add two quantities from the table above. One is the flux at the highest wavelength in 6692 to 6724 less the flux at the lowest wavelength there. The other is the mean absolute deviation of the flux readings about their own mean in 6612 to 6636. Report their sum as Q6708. -0.7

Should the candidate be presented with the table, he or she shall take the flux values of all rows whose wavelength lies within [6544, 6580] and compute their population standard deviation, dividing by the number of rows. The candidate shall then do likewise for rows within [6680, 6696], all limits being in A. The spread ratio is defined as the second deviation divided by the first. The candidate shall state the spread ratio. 0.36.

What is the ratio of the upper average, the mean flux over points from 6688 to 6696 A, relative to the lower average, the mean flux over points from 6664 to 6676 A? 1.07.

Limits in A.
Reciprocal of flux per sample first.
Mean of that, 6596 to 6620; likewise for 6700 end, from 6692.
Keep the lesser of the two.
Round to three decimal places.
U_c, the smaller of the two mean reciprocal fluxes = 0.085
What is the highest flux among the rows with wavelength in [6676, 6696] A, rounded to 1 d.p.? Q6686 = 12.8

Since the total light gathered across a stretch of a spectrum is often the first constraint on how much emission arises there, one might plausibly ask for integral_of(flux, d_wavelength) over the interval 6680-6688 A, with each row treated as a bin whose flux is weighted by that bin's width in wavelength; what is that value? 101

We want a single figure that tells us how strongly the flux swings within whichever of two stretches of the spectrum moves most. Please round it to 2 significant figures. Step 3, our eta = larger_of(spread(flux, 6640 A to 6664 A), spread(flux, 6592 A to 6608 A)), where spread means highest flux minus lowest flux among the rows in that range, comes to 1.5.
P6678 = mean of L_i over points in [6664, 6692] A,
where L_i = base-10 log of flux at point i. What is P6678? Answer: 1.08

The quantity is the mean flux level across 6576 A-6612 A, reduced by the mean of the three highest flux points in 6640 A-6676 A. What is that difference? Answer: -1.7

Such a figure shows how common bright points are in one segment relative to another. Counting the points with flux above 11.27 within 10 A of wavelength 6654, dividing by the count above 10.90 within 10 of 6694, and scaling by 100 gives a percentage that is 40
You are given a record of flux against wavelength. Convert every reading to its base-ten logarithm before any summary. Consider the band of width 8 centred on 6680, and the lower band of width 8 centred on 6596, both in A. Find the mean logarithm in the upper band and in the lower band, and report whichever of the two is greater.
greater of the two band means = 1.07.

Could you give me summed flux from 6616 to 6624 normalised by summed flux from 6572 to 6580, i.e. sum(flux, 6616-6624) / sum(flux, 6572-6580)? 0.89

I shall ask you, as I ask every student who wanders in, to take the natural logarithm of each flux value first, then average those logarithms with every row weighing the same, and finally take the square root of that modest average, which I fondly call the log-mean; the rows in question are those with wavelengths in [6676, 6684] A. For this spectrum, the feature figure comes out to 1.57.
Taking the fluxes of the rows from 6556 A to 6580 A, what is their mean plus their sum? 81.1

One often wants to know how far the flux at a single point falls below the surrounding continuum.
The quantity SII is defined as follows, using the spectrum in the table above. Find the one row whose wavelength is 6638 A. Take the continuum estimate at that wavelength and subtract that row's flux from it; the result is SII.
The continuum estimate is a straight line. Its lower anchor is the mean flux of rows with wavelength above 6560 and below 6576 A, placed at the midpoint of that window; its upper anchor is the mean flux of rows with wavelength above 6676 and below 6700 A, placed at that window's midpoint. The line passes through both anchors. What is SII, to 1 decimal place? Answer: -0.5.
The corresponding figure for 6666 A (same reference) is 0.9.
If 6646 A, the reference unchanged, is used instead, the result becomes 1.3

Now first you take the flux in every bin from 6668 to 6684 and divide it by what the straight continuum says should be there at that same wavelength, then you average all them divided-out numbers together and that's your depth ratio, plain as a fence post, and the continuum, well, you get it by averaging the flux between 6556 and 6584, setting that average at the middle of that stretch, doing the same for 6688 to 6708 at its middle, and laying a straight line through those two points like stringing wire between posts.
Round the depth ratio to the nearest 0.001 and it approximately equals 0.988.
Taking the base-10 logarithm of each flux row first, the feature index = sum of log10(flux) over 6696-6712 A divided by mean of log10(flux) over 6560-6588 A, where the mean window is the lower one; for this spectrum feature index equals 4.1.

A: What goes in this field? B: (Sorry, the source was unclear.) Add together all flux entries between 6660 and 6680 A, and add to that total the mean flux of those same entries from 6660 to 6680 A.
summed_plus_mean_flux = 68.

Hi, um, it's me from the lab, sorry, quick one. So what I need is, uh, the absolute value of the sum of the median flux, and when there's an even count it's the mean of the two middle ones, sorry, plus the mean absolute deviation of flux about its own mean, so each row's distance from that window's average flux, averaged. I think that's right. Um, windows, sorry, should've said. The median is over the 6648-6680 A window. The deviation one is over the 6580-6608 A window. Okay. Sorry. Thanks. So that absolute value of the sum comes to 12.2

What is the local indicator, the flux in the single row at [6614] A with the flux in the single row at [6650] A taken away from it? -0.70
